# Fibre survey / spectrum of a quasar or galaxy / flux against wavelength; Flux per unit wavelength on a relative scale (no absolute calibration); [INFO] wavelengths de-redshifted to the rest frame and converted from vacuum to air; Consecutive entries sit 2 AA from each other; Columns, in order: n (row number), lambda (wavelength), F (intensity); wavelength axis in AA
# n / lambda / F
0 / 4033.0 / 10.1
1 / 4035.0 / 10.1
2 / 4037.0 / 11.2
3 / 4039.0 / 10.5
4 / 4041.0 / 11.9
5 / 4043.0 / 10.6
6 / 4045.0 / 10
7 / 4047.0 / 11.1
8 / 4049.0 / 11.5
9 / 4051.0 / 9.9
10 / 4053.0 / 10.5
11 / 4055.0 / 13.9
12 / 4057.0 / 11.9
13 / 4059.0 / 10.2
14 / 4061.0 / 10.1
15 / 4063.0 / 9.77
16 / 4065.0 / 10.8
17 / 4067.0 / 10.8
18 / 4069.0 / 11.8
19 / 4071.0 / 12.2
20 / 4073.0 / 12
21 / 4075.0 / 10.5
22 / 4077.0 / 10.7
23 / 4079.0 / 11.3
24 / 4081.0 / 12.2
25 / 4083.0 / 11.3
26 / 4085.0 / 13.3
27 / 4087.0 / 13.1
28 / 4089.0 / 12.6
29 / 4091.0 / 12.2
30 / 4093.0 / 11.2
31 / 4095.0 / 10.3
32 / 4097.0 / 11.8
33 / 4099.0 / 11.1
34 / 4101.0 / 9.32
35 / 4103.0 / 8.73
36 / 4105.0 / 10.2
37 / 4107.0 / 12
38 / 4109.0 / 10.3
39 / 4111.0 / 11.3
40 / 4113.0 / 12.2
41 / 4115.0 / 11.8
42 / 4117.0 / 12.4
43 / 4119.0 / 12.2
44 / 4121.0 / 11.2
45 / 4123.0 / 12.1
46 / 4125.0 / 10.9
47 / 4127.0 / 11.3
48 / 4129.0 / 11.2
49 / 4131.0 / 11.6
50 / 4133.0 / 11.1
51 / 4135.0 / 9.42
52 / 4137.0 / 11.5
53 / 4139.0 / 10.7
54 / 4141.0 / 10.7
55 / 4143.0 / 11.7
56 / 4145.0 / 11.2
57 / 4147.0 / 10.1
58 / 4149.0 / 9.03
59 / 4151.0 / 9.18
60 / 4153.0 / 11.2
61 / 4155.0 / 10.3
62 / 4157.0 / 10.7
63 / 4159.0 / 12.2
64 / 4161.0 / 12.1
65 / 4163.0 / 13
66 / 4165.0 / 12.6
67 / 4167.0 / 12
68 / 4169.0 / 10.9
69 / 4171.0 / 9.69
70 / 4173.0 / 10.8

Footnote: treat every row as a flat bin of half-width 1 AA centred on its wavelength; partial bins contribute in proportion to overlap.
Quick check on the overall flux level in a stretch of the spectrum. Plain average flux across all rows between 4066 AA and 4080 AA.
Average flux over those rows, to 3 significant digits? 11.3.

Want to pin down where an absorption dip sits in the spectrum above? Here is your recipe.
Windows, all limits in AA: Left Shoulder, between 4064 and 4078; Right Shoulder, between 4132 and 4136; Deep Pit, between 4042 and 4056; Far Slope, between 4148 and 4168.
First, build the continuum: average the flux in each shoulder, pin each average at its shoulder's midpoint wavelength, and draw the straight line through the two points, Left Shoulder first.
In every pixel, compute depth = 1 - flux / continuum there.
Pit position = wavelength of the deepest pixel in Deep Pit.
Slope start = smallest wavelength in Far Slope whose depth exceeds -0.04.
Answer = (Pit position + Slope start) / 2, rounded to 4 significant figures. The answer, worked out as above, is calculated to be 4100 AA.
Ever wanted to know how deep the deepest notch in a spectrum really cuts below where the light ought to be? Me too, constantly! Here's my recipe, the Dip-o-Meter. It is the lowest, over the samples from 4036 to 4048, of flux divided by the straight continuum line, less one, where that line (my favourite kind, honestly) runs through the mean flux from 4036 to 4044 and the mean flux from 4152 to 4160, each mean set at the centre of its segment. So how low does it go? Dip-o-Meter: -0.10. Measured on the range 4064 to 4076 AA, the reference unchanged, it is -0.05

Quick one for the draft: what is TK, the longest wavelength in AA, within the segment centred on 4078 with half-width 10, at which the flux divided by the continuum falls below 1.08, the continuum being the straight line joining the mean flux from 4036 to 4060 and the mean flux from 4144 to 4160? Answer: 4083.0 AA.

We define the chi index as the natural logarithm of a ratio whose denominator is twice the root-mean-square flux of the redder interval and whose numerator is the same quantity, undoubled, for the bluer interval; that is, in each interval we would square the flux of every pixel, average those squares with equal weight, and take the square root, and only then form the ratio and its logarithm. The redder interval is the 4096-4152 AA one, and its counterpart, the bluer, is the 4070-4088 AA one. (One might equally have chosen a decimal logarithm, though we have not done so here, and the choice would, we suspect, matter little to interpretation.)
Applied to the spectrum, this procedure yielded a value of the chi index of -0.61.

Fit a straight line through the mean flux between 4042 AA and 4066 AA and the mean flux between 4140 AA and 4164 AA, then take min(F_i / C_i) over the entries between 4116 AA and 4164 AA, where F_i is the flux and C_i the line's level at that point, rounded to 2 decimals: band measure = 0.82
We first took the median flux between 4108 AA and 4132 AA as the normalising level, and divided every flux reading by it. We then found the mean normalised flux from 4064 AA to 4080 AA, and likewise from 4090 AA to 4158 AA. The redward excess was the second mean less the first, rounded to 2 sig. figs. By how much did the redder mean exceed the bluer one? -0.028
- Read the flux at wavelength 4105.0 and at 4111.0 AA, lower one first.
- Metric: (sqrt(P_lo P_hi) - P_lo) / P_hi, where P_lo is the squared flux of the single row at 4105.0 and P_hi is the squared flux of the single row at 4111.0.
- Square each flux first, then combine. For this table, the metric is 0.09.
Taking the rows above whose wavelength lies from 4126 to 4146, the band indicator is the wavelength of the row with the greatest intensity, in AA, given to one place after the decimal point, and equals 4143.0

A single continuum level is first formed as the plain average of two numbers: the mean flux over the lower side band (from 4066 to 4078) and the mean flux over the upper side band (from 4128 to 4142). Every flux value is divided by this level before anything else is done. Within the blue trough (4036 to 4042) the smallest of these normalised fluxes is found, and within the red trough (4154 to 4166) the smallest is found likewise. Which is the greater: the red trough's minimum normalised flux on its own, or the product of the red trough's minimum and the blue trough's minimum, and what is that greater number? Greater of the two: 0.927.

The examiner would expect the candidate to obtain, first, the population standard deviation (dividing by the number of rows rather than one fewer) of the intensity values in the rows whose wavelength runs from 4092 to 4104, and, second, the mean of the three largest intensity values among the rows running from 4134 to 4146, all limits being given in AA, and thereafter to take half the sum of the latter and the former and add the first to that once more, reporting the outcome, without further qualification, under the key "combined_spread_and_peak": 7.4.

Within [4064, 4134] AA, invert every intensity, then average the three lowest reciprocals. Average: 0.077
